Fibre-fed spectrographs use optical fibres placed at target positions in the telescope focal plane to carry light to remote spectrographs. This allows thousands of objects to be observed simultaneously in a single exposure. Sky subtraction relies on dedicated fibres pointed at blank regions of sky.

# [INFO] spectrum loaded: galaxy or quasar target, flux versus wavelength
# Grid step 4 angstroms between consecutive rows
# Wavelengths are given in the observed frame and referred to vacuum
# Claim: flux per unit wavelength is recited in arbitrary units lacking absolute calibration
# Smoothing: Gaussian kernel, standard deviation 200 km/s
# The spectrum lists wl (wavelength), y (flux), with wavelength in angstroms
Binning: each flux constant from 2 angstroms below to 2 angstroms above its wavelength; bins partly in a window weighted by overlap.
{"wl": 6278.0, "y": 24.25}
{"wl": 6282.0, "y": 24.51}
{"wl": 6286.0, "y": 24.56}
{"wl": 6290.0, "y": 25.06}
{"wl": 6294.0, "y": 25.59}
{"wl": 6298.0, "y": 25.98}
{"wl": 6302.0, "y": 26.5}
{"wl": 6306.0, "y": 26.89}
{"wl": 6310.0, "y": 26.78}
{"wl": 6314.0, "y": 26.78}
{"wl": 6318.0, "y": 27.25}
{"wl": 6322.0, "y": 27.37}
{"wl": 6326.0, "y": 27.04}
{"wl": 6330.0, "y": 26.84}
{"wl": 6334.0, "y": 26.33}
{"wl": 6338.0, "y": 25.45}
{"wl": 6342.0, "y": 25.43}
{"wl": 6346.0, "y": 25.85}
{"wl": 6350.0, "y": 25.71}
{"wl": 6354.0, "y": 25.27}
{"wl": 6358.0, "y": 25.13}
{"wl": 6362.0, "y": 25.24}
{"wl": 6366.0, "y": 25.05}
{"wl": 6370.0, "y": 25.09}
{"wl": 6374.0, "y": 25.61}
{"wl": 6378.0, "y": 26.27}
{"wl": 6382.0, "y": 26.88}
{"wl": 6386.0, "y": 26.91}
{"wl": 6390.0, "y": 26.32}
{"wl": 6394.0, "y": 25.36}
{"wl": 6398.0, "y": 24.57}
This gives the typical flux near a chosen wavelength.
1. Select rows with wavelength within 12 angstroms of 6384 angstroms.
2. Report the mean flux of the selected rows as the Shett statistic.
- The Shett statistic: 26.2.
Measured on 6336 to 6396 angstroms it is 25.7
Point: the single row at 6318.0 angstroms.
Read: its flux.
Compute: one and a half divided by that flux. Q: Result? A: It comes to 0.0550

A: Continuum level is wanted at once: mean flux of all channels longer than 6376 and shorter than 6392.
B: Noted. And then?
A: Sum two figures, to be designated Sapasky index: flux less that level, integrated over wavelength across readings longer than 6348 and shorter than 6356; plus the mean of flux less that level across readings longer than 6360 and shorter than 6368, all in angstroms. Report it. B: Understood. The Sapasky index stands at -10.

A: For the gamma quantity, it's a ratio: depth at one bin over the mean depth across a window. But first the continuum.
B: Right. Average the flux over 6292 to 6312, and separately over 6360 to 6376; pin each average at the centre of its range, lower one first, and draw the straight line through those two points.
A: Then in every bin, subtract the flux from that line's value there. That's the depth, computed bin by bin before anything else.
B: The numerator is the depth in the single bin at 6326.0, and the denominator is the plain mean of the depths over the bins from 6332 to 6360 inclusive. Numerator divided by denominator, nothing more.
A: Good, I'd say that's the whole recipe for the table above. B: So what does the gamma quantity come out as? -59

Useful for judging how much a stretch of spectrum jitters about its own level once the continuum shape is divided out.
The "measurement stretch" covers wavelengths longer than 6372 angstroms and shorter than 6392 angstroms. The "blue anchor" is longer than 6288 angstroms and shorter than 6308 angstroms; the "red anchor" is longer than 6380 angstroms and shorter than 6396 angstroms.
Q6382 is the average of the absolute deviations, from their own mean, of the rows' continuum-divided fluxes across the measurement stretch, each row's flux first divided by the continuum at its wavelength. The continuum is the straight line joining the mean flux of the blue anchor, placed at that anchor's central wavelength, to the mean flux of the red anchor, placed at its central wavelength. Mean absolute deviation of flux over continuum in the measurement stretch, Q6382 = 0.015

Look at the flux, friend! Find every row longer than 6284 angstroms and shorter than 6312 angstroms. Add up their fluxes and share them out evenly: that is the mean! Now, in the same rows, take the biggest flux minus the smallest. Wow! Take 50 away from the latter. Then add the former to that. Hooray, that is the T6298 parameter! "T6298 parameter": -21.8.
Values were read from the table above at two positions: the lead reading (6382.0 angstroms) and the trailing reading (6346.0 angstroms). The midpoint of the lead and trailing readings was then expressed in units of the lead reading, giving 0.98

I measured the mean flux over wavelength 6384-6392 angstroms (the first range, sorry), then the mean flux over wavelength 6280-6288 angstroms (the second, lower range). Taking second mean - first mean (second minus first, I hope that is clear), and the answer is -2.08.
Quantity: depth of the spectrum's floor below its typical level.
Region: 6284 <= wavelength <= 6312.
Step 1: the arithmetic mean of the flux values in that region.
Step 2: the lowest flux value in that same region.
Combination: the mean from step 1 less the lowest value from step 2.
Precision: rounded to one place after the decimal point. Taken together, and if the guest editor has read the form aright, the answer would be 1.3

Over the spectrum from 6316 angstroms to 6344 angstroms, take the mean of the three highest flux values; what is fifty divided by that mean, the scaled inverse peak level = 1.84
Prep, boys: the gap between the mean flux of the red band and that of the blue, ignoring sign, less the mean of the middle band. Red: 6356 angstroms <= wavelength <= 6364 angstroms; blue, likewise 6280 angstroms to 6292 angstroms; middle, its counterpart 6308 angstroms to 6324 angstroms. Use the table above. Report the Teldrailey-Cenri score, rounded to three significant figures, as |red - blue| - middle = -26.6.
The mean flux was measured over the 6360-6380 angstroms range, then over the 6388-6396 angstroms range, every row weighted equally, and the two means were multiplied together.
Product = 658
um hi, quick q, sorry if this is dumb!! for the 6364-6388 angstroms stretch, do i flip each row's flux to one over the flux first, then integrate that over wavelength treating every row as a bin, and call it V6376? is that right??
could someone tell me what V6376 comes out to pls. 0.93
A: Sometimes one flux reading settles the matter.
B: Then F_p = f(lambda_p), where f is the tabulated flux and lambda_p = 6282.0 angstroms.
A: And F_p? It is 24.51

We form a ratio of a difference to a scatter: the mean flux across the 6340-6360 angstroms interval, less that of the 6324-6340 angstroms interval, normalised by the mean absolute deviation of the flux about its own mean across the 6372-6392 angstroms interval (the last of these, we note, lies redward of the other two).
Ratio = -2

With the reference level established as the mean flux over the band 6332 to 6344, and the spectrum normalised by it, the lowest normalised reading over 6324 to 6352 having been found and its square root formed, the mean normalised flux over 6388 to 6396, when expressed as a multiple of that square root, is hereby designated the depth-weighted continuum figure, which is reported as 1.01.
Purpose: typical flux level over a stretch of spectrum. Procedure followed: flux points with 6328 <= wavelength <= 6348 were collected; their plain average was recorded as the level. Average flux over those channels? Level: 25.98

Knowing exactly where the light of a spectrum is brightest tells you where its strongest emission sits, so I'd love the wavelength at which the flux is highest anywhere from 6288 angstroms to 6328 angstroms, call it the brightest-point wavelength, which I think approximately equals 6322.0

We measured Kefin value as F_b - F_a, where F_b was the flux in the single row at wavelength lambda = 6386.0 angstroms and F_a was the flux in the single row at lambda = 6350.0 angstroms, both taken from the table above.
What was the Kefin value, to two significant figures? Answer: 1.2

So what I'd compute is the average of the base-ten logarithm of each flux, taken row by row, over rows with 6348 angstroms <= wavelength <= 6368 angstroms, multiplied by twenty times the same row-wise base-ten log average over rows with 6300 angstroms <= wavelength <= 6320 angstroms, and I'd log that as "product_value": 40.1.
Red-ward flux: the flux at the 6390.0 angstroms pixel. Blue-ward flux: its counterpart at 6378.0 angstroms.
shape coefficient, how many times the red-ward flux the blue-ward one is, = 1.00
